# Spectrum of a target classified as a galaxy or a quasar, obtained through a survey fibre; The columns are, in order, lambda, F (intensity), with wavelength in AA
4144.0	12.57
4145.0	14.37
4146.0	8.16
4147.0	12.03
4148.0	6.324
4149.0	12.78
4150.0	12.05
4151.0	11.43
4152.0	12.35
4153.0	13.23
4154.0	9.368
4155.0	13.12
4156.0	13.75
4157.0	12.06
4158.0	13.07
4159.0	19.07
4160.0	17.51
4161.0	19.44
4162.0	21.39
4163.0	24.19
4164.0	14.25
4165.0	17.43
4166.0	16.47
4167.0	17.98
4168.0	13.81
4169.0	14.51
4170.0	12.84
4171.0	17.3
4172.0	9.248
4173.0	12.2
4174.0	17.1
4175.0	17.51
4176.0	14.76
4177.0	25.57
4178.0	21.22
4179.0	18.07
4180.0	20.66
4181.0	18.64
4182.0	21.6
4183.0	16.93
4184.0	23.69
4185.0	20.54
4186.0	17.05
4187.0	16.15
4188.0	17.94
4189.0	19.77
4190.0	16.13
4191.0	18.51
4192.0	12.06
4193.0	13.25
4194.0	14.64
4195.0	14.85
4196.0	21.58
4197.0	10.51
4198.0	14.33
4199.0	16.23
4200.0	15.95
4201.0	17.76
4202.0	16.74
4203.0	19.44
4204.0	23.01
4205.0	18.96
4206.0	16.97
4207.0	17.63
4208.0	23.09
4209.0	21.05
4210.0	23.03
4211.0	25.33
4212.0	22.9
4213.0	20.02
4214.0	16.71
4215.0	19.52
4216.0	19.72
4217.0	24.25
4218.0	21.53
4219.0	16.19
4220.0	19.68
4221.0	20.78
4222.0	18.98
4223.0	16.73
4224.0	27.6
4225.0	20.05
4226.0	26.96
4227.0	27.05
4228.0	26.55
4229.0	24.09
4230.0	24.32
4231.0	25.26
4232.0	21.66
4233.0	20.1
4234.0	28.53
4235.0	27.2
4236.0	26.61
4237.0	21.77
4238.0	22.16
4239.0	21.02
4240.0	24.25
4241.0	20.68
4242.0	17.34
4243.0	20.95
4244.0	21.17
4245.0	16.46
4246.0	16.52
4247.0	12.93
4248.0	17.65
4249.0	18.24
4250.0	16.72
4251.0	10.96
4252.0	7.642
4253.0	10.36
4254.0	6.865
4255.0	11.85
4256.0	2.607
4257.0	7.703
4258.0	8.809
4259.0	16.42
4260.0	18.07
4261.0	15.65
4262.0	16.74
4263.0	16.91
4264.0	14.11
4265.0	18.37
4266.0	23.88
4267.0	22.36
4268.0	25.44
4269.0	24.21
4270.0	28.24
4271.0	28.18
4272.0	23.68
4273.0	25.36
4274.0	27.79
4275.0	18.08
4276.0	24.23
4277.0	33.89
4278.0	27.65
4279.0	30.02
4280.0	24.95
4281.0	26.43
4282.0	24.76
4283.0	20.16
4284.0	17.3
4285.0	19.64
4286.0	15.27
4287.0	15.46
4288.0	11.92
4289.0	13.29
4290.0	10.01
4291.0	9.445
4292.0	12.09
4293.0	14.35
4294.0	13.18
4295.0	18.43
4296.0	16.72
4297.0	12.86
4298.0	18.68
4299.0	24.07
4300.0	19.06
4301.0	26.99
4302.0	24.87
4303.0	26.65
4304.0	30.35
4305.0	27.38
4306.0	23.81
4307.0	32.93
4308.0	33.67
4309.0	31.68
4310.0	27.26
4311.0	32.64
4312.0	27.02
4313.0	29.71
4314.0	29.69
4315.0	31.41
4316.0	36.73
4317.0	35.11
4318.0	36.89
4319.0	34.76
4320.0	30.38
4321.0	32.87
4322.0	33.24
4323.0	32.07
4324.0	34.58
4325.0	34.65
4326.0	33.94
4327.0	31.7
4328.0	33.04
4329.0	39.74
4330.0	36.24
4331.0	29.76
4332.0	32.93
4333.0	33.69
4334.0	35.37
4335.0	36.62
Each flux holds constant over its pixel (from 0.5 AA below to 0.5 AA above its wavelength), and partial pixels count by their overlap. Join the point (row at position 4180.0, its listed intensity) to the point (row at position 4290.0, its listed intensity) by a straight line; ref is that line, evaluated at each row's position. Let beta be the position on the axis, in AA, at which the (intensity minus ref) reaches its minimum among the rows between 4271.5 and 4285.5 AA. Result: 4275.0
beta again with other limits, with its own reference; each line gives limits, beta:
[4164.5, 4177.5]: 4172.0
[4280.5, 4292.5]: 4291.0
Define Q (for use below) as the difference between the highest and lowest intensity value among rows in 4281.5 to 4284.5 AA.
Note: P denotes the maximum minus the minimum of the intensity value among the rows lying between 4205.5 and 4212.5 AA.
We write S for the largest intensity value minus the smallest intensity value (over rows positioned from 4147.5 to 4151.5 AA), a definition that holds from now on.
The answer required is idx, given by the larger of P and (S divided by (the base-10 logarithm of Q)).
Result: 8.4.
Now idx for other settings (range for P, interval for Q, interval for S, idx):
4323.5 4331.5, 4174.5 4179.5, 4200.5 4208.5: 10.0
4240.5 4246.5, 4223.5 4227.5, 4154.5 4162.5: 10.6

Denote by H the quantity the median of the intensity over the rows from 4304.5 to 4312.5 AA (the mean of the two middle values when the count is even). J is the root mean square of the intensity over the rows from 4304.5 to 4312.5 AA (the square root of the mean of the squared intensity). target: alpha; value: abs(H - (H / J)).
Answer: 28.5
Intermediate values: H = 30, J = 30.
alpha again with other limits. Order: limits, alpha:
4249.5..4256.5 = 9.4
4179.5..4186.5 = 19.5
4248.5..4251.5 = 15.6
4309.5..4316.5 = 28.7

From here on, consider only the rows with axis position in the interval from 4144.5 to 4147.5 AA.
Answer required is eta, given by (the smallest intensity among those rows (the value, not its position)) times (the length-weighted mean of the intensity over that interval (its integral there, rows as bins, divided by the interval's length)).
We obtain 94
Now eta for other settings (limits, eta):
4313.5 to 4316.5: 968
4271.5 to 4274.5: 606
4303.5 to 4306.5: 647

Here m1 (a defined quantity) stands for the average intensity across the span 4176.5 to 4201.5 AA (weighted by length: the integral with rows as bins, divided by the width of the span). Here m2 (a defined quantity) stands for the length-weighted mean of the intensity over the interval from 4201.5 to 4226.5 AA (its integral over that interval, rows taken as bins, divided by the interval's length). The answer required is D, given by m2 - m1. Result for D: 2.9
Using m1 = 18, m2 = 21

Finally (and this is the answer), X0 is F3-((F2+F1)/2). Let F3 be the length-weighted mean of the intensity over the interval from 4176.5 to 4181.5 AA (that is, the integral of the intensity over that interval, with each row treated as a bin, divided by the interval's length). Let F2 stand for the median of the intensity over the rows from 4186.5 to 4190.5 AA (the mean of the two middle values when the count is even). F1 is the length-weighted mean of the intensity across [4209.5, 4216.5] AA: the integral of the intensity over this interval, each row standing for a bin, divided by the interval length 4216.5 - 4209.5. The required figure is 2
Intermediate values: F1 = 21.0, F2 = 17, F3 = 21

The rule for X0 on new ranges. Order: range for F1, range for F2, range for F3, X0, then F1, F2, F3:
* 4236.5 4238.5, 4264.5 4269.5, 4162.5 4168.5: -6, 22.0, 24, 17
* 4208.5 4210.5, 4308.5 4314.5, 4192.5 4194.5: -12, 22.0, 30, 14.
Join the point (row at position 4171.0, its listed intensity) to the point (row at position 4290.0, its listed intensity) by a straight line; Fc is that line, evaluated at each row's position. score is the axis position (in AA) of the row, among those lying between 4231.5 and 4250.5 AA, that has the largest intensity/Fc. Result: 4234.0 AA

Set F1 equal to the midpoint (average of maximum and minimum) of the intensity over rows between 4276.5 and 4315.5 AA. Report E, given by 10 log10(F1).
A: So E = 13.4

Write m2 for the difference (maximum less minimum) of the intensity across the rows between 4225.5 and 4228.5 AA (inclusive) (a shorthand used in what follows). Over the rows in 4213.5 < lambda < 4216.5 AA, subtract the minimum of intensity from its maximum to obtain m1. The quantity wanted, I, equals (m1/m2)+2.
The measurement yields 8.0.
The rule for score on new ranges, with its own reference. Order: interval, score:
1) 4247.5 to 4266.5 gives 4266.0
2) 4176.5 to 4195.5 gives 4177.0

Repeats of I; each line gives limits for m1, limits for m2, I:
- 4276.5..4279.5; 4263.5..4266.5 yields 2.6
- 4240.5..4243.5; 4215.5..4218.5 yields 2.8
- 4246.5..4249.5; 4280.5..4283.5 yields 2.8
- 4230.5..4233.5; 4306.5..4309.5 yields 4.6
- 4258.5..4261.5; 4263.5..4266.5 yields 2.2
